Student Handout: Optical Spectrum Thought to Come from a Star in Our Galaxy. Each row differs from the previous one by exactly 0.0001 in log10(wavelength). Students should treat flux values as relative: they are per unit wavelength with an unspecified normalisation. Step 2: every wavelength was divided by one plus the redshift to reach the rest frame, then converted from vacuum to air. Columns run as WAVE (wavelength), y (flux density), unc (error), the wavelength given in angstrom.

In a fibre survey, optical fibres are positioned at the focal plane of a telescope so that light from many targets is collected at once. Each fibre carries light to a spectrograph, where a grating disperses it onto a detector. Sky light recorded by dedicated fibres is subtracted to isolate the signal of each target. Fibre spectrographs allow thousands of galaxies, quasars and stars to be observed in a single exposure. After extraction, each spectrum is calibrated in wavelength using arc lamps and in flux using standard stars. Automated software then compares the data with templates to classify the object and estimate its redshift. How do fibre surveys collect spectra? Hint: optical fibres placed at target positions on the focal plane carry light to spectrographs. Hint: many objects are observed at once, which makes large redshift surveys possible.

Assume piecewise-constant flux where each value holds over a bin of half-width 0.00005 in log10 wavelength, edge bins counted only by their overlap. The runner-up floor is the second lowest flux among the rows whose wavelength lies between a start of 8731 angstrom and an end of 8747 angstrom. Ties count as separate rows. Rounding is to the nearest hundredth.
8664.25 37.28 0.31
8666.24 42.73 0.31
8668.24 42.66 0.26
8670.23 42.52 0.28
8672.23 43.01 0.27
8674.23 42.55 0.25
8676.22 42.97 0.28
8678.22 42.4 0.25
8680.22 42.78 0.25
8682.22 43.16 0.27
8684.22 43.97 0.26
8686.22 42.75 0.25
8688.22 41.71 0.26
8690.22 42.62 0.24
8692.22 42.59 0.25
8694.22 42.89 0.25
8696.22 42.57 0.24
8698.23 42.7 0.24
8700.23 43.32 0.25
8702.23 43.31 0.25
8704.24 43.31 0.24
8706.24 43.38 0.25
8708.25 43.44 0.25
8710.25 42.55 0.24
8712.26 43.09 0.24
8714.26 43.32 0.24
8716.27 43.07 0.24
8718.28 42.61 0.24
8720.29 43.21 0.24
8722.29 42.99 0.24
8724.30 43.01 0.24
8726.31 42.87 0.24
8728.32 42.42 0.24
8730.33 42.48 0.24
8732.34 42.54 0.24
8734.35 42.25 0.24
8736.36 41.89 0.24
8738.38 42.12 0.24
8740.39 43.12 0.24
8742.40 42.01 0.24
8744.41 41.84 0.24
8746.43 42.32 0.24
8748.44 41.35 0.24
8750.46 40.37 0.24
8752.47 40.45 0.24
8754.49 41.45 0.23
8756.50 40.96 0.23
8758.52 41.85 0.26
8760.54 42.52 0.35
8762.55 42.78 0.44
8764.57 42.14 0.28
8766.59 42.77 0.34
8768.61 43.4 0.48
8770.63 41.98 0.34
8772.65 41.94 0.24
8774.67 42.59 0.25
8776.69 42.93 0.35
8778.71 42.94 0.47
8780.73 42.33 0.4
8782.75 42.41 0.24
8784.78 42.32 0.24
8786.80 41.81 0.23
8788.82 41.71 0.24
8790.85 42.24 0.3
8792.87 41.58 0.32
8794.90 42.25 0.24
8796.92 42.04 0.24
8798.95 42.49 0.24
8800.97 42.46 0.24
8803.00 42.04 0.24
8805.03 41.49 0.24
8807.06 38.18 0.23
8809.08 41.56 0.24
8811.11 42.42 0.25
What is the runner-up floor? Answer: 41.89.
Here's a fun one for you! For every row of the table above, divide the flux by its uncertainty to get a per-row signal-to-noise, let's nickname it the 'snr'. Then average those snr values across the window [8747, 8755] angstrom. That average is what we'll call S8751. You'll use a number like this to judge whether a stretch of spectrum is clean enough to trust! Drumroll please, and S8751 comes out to 172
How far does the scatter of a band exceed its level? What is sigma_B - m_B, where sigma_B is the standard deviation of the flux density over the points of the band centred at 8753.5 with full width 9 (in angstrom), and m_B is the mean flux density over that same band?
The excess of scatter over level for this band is -40.4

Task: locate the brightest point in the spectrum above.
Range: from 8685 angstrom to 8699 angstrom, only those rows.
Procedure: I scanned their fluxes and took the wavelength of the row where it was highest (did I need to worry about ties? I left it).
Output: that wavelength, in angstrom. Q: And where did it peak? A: 8694.22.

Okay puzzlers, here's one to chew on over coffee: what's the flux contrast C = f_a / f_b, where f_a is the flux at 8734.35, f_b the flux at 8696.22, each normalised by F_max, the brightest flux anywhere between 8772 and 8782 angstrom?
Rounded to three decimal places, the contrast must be 0.992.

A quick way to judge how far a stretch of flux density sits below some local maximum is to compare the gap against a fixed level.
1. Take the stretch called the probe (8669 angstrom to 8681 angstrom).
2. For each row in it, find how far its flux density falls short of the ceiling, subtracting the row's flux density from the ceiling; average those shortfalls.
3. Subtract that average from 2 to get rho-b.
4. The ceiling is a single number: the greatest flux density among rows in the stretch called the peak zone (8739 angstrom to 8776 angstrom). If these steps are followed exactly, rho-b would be 1.3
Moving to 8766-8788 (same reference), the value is 1.1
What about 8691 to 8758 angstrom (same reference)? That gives 1.1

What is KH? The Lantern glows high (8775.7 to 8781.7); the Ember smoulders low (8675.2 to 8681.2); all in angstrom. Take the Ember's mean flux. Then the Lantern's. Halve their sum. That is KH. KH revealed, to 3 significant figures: 42.7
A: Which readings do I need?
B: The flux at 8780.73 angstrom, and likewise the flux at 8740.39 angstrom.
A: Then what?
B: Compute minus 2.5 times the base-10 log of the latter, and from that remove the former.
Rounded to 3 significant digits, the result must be -46.4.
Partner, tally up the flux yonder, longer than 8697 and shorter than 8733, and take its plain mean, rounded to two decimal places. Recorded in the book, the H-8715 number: 42.98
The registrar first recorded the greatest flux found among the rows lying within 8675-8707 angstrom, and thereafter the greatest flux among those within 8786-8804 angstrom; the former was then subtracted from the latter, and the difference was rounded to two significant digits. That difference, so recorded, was -1.5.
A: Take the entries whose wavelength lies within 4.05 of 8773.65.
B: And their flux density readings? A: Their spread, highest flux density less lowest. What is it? 0.99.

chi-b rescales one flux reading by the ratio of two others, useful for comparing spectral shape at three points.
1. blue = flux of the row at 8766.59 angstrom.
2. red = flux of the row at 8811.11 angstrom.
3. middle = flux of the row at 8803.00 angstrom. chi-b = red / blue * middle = 41.7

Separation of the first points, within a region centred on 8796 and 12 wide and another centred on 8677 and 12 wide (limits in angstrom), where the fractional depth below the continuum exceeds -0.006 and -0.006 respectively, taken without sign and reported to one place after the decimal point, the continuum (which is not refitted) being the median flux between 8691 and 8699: 116.6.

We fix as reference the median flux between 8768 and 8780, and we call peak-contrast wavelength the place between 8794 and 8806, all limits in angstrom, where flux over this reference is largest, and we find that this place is 8798.95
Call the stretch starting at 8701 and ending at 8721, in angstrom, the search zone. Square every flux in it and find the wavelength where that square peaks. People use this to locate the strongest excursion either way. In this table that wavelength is 8708.25 angstrom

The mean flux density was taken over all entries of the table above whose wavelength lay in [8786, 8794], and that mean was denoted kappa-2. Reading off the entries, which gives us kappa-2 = 41.8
